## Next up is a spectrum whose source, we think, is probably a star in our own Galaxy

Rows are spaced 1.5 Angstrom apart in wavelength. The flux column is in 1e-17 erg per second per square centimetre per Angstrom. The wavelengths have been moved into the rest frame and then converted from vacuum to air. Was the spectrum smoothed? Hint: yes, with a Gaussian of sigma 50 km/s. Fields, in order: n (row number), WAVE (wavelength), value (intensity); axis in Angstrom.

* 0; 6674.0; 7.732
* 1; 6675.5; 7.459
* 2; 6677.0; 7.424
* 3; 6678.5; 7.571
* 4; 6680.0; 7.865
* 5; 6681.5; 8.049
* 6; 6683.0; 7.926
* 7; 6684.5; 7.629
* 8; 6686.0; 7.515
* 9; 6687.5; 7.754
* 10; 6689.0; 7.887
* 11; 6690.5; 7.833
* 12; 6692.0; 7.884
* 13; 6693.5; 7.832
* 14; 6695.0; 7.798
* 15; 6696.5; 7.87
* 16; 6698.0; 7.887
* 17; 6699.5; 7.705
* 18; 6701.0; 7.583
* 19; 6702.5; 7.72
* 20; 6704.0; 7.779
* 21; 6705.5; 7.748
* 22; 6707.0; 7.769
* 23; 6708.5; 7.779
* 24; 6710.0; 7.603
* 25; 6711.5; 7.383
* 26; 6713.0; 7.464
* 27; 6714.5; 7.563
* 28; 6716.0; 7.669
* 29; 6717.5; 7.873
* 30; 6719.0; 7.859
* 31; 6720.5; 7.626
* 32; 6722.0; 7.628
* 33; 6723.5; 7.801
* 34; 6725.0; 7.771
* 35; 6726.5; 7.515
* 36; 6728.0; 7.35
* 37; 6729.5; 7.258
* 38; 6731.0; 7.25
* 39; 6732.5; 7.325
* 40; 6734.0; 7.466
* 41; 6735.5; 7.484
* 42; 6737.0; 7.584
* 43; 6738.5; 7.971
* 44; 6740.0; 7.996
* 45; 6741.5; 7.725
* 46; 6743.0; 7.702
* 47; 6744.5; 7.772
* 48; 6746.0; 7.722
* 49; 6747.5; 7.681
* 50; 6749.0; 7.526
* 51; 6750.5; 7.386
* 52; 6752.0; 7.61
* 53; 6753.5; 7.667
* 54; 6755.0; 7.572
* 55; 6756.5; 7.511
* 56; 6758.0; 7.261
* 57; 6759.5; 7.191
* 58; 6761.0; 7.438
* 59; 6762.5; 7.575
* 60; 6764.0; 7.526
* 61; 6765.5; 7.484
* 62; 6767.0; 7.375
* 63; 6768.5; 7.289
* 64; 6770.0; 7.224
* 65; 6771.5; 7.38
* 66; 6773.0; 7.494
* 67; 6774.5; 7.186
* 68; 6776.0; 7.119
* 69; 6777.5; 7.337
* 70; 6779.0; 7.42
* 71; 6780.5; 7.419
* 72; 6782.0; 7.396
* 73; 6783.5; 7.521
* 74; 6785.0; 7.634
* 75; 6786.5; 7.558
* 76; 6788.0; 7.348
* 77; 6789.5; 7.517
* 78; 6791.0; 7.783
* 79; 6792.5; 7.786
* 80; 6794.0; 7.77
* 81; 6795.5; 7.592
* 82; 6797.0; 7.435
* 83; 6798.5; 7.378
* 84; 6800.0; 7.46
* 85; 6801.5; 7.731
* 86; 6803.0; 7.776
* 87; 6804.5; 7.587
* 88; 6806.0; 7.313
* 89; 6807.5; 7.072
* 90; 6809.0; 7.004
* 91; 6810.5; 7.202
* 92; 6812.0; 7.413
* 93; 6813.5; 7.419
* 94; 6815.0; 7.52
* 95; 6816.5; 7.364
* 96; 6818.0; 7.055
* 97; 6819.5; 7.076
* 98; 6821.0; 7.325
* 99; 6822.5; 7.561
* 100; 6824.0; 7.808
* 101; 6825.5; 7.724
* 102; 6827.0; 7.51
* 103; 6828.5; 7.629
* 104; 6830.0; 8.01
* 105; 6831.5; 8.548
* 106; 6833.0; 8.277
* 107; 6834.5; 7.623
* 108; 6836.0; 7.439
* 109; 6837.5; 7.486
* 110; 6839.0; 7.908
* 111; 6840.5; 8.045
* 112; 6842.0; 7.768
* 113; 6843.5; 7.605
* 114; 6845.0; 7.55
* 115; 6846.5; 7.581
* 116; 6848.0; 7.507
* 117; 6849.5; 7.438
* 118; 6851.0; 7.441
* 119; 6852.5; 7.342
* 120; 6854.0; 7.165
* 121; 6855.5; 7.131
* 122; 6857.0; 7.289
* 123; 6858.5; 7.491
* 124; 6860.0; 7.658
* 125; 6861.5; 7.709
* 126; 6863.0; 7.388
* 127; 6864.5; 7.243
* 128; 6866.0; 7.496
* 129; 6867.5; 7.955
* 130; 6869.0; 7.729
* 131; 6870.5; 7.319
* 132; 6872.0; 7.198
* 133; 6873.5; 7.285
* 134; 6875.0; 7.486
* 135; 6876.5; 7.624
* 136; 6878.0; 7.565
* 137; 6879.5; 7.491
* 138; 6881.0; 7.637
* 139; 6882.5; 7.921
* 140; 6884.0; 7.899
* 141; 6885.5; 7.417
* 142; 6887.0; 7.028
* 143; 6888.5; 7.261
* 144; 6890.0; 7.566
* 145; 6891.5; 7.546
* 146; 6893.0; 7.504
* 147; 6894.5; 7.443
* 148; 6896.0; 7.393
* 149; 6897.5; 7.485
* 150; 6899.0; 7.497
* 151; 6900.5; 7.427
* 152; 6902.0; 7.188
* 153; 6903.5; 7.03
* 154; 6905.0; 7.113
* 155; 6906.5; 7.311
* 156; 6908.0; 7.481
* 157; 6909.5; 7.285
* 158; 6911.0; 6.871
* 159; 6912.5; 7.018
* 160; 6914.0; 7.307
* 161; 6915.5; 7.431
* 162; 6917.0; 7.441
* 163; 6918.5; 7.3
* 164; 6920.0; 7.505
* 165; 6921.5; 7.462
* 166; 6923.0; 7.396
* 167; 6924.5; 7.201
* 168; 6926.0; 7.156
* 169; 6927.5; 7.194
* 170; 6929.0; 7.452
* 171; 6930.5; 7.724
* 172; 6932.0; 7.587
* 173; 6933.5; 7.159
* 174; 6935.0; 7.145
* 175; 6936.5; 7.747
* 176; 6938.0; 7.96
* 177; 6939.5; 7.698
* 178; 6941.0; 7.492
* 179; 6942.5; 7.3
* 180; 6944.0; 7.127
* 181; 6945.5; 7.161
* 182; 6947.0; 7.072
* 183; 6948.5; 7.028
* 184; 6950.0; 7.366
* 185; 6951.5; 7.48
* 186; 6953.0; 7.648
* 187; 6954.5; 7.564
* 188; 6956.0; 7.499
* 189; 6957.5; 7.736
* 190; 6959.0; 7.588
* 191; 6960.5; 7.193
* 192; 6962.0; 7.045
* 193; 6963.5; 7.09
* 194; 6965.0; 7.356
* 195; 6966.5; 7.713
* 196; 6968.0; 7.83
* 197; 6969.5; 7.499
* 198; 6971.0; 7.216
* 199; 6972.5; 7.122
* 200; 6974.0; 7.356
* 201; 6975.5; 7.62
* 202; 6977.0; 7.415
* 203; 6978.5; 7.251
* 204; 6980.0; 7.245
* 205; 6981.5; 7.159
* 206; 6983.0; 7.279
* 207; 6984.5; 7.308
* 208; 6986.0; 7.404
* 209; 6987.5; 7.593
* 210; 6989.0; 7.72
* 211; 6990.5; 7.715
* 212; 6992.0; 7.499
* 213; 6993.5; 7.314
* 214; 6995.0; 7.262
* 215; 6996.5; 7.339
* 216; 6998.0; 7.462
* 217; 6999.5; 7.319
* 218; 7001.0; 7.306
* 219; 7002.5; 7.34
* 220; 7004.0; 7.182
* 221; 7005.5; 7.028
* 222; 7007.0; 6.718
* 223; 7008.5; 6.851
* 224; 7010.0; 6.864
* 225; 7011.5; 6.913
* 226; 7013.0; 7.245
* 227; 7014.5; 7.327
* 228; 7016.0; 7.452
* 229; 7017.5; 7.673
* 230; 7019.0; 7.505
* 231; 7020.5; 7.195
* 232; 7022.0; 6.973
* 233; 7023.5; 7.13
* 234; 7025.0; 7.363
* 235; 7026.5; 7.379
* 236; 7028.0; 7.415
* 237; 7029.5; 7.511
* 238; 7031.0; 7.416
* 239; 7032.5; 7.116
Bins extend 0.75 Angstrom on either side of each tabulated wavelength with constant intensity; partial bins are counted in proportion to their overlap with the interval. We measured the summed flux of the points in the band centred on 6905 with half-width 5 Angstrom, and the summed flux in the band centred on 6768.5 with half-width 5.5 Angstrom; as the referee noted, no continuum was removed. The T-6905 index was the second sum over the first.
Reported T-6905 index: 1.018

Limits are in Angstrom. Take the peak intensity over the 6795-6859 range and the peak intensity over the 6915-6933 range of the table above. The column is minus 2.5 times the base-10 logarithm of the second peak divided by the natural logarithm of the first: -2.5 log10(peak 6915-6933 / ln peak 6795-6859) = -1.39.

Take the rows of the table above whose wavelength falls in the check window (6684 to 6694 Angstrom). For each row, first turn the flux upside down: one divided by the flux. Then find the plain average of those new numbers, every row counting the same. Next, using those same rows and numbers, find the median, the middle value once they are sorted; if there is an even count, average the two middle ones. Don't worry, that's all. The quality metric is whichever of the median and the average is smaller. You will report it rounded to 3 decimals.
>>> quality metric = 0.128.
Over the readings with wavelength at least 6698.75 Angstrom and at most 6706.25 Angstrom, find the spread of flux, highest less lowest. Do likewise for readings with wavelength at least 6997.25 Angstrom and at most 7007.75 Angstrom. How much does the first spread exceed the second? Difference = -0.55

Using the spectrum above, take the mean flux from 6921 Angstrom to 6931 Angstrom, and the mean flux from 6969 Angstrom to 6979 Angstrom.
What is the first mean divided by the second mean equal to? 1.00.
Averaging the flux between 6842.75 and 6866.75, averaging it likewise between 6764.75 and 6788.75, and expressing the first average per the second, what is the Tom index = 1.01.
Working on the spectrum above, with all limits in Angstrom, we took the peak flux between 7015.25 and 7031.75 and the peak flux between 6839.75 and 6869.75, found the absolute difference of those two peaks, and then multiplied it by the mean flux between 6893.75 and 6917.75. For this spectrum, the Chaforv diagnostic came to 2.7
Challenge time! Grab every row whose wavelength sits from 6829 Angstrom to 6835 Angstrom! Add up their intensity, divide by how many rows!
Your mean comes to 8.11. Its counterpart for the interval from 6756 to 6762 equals 7.35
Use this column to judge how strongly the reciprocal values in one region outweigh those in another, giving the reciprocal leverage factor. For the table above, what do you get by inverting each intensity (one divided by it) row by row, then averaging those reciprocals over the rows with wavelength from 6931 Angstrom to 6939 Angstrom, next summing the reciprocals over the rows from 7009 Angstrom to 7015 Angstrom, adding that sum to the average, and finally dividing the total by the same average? 5.2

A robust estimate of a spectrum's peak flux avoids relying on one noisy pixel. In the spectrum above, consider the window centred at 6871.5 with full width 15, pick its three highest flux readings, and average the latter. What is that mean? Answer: 7.8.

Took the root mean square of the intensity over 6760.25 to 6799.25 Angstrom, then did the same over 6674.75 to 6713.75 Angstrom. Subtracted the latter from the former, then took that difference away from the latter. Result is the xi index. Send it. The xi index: 7.98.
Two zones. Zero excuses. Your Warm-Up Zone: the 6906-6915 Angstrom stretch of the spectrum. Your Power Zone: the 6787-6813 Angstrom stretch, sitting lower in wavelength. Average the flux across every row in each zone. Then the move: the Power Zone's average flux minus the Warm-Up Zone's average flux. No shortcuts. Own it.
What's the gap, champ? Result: 0.27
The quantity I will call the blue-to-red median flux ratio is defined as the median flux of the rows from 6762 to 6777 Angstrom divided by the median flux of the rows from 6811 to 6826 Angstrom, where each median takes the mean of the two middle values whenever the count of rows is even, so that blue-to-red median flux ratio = 0.99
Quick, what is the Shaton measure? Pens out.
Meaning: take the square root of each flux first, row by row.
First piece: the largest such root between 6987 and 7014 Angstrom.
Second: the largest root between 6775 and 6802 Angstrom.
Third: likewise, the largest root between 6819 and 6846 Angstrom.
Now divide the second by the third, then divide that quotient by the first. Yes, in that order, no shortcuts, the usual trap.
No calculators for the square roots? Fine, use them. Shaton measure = 0.343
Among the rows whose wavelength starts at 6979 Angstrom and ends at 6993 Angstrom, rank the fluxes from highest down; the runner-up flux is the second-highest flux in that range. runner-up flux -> 7.715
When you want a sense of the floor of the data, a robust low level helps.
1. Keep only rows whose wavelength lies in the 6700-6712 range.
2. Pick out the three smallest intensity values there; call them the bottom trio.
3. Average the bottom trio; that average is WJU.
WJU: 7.52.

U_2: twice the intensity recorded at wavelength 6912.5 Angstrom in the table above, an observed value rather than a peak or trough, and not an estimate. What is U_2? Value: 14.0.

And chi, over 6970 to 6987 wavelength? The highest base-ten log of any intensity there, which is 0.882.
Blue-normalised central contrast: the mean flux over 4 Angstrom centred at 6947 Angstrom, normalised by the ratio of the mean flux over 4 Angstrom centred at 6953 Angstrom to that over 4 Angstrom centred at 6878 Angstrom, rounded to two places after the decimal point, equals 7.08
